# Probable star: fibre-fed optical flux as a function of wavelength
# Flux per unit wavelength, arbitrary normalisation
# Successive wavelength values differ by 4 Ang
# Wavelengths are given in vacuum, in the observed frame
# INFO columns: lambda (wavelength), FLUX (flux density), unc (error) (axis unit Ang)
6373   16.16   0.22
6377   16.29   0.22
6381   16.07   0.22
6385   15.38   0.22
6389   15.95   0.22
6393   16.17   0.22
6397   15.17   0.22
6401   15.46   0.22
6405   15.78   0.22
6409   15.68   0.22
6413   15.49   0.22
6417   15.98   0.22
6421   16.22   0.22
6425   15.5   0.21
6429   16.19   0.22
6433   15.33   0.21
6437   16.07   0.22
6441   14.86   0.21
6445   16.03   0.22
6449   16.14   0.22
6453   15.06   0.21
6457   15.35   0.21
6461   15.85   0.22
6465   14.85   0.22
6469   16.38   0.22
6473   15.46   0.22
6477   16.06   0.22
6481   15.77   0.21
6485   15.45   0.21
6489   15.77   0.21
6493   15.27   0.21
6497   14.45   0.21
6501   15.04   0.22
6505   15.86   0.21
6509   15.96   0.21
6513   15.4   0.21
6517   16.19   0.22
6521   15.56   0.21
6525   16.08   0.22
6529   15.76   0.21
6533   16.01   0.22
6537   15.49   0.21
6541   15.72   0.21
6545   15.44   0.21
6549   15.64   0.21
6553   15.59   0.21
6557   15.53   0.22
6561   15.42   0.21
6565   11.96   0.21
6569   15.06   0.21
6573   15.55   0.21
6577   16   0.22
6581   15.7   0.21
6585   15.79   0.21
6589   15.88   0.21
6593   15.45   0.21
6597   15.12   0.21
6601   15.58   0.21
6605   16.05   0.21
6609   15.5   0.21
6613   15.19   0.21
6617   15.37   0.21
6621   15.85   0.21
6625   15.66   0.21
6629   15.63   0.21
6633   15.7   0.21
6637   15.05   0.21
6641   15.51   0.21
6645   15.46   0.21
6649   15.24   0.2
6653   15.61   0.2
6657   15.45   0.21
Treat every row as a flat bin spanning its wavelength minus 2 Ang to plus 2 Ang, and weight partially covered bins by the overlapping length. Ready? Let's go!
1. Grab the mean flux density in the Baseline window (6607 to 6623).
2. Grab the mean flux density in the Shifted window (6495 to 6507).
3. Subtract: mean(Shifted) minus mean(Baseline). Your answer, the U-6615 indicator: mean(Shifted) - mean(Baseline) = -0.4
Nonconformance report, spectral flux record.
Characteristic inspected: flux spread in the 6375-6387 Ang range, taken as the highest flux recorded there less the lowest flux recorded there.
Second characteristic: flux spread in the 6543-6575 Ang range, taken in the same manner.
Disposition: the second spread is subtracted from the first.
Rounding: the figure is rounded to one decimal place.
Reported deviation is -2.8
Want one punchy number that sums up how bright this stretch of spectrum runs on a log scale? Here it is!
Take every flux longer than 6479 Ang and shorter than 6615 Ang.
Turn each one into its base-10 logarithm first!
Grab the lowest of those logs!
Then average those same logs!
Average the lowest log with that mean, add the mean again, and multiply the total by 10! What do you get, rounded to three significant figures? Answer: 23.2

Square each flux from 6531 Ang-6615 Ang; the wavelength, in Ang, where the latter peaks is 6605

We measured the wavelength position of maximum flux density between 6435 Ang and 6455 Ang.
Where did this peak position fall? 6449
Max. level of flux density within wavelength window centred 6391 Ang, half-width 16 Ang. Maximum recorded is 16.29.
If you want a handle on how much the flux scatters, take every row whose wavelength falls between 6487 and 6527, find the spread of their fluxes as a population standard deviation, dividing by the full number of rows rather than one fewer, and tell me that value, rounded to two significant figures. 0.51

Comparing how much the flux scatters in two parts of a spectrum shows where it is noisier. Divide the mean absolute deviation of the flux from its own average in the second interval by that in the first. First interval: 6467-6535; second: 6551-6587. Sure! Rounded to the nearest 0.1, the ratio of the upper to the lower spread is 2.0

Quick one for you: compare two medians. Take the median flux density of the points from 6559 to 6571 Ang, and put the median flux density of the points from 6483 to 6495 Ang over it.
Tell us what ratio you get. 1.03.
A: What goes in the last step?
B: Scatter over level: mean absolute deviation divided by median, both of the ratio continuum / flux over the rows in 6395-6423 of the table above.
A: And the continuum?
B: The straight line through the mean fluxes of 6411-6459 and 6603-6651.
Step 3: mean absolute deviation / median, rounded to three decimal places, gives 0.017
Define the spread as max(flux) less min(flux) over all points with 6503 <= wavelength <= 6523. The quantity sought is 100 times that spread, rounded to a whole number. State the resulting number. 79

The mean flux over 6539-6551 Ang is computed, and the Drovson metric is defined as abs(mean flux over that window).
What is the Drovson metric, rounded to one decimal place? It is 15.6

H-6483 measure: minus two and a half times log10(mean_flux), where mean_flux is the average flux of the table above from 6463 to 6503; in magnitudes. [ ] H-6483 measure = -2.97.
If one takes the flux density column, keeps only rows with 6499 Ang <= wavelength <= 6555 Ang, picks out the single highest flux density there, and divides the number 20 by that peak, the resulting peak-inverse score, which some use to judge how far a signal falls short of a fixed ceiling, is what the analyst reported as 1.24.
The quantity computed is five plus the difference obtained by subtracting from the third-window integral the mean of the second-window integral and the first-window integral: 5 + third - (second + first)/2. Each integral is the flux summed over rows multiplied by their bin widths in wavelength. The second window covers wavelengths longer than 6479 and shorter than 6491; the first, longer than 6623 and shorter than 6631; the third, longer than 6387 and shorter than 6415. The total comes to 287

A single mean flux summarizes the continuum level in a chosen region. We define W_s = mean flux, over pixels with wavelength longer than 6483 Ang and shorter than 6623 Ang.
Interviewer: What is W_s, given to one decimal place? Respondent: 15.5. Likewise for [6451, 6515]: 15.5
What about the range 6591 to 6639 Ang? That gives 15.5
